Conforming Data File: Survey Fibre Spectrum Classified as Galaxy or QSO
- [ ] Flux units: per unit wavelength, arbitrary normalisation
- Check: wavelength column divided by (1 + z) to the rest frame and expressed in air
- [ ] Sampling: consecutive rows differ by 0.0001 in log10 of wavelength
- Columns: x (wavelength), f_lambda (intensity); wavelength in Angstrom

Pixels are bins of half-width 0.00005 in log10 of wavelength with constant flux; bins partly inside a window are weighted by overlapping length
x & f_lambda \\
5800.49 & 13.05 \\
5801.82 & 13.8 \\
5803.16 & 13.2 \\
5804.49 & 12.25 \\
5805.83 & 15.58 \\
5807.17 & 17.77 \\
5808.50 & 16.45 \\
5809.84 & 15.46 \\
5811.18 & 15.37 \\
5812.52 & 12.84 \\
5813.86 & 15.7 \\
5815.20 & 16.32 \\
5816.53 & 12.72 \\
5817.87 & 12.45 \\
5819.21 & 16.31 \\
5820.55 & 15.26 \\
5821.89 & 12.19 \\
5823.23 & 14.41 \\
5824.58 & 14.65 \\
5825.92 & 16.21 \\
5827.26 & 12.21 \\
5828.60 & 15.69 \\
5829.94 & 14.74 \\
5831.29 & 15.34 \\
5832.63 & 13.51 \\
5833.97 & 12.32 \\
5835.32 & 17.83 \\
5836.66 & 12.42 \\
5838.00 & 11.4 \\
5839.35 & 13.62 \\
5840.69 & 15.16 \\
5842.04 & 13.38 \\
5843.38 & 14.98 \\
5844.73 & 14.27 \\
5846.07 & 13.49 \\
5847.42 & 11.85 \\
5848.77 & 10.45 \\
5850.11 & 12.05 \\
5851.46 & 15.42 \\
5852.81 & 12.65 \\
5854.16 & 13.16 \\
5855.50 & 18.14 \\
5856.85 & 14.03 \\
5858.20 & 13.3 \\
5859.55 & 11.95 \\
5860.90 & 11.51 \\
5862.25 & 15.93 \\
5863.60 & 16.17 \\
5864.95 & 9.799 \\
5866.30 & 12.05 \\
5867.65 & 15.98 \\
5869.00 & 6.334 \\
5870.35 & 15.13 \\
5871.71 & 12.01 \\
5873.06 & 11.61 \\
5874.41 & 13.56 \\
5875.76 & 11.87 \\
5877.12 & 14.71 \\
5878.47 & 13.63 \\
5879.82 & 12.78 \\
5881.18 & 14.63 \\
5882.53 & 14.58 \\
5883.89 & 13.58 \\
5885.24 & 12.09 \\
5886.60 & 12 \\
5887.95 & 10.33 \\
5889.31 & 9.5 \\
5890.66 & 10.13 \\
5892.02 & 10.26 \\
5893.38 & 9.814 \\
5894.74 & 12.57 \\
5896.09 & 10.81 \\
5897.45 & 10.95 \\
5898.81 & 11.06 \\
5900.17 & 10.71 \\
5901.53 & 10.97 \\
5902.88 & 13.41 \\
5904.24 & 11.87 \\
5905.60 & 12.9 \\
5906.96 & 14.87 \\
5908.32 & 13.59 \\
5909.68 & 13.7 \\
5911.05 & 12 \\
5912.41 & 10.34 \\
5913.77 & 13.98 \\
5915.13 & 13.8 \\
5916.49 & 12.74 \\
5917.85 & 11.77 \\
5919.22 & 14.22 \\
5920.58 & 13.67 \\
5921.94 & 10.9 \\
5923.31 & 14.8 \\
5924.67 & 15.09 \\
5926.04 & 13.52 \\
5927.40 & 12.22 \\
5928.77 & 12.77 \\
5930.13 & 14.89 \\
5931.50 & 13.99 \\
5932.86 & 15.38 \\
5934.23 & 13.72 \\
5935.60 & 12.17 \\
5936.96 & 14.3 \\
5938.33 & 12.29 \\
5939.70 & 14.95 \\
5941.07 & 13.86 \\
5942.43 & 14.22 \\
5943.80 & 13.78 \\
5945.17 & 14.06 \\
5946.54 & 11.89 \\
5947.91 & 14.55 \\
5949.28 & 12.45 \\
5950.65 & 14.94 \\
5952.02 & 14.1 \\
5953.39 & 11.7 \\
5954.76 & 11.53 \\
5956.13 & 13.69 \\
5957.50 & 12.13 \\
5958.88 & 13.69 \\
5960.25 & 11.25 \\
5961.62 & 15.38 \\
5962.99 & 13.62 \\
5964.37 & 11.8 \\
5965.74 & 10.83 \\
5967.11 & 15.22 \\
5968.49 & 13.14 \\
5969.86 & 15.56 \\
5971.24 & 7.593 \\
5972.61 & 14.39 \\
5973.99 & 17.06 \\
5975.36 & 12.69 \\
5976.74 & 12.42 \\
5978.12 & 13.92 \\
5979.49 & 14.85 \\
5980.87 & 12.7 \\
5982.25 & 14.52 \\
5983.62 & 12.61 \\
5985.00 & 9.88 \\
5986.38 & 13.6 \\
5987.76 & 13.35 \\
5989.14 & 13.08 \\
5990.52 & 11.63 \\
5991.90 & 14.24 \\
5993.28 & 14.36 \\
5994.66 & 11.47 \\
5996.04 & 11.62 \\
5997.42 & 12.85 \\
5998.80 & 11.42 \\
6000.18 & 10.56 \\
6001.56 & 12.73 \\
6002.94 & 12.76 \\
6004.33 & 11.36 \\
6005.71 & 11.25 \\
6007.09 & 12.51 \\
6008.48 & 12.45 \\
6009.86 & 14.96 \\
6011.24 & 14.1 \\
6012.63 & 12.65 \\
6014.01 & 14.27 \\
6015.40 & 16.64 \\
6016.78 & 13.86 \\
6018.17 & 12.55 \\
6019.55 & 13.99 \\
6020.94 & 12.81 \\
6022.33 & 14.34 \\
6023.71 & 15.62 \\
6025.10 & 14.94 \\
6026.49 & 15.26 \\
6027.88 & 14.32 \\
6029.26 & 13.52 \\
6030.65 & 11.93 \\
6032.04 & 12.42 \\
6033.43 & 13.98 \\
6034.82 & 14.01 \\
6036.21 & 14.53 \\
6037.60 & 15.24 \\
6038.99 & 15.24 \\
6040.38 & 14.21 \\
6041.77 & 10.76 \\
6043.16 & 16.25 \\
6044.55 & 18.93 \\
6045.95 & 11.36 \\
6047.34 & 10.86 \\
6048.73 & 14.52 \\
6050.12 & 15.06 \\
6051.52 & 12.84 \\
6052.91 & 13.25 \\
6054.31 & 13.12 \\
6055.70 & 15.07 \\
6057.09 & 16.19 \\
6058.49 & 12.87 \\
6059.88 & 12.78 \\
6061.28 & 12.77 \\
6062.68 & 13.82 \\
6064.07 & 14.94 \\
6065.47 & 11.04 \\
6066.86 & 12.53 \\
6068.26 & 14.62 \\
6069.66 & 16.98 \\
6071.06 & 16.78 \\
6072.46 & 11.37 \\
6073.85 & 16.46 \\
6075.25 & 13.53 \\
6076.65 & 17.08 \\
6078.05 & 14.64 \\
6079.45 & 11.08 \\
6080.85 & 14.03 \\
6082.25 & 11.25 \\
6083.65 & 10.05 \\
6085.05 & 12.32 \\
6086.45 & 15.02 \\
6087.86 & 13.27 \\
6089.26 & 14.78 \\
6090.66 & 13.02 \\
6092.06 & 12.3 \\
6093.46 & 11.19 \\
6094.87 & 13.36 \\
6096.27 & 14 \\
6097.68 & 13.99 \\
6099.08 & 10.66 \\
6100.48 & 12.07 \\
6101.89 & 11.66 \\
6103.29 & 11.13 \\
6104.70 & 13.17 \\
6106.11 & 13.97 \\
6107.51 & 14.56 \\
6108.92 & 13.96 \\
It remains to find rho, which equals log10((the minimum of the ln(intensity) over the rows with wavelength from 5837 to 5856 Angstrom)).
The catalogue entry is 0.370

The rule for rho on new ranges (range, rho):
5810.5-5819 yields 0.402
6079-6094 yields 0.363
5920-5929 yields 0.378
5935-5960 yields 0.388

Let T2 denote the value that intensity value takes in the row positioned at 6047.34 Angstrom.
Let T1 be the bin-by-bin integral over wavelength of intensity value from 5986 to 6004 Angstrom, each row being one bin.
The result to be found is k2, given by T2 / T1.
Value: 0.05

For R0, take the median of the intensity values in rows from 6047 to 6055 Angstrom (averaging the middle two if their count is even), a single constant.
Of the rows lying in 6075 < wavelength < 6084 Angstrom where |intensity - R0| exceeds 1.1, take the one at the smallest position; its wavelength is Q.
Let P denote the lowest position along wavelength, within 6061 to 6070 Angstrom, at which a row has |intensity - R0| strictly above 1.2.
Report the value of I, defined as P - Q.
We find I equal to -12.6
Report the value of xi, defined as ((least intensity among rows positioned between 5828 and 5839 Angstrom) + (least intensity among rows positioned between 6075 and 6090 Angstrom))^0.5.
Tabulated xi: 4.63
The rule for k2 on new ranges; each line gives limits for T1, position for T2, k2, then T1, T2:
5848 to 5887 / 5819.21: 0.03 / 513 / 16.31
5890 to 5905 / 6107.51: 0.09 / 167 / 14.56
